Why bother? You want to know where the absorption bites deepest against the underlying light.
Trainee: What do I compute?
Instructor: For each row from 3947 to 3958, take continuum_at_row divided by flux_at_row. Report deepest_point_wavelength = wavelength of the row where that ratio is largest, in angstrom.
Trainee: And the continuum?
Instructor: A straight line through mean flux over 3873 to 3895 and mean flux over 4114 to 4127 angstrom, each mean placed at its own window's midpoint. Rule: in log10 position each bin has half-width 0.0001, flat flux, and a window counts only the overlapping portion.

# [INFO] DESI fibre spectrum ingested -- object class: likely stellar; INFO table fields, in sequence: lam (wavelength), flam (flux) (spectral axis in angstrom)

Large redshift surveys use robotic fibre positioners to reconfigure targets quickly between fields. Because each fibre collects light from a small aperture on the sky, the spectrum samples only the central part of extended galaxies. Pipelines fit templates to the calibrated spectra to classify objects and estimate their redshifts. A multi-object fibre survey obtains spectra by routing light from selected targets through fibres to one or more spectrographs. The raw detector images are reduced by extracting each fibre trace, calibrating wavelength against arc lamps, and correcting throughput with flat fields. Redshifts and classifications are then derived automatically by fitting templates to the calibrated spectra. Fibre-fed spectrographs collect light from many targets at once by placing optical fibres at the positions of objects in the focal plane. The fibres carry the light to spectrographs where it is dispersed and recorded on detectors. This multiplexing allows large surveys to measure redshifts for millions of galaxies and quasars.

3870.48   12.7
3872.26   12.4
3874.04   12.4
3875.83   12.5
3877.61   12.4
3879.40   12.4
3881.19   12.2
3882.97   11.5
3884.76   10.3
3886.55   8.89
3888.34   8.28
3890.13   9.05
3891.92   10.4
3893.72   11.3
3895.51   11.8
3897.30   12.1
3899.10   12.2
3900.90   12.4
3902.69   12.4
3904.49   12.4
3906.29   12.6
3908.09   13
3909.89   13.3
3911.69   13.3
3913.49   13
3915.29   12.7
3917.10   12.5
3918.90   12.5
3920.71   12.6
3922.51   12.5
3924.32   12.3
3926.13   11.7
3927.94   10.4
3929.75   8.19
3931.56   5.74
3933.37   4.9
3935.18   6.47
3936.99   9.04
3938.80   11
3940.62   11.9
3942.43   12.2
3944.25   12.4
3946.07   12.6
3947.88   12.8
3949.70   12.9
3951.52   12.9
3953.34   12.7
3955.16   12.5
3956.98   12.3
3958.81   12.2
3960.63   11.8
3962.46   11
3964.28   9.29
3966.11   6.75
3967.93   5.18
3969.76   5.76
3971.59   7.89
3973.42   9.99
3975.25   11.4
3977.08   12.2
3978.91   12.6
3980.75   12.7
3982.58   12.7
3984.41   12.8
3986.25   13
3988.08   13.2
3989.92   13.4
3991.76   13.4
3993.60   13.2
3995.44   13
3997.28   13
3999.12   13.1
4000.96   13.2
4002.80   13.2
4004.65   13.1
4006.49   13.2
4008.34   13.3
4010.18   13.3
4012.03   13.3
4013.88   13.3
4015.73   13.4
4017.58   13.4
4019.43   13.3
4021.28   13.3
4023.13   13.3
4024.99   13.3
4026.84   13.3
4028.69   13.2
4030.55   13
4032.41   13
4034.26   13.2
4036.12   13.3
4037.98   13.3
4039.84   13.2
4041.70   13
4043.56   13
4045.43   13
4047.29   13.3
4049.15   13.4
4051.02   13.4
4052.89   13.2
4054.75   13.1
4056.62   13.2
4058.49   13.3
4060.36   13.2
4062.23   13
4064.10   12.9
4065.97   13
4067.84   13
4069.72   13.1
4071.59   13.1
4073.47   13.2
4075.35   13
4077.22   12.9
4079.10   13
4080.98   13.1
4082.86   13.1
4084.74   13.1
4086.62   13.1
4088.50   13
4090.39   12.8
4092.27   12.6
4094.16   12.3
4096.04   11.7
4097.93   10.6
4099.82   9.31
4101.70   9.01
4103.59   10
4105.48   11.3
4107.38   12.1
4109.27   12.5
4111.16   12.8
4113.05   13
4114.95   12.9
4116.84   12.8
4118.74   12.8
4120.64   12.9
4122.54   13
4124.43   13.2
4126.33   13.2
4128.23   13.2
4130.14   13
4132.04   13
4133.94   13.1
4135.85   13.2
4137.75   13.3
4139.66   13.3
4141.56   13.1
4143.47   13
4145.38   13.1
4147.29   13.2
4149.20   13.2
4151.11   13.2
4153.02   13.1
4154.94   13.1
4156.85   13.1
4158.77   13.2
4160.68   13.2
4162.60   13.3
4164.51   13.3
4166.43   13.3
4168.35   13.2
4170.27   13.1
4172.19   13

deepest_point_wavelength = 3956.98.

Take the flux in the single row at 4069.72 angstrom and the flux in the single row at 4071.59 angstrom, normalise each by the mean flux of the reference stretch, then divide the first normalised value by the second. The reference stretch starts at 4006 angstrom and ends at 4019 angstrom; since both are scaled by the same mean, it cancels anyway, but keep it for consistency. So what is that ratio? 1.00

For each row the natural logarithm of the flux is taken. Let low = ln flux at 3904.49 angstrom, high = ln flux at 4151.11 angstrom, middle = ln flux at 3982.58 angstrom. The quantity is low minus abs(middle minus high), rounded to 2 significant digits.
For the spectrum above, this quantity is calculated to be 2.5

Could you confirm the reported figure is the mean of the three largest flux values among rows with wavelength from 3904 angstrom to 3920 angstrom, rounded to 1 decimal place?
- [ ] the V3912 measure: 13.2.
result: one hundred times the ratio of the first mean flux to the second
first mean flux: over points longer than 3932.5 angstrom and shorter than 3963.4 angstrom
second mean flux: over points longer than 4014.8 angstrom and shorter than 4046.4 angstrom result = 85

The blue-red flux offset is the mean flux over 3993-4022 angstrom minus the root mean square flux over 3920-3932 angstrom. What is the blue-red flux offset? 2.5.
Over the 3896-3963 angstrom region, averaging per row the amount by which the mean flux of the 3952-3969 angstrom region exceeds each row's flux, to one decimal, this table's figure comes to -1.2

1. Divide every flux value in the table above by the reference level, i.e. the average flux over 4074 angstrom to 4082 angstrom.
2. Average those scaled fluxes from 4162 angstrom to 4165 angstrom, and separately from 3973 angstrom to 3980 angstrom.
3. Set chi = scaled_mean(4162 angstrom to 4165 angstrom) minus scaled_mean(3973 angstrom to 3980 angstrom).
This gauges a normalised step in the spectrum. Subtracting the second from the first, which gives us 0.13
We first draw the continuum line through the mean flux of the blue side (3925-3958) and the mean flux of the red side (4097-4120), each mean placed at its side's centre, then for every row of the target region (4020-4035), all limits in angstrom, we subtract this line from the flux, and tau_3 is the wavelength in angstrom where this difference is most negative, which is 4032.41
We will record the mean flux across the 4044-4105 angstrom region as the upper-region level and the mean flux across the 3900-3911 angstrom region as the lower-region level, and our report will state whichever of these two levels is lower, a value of 12.6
